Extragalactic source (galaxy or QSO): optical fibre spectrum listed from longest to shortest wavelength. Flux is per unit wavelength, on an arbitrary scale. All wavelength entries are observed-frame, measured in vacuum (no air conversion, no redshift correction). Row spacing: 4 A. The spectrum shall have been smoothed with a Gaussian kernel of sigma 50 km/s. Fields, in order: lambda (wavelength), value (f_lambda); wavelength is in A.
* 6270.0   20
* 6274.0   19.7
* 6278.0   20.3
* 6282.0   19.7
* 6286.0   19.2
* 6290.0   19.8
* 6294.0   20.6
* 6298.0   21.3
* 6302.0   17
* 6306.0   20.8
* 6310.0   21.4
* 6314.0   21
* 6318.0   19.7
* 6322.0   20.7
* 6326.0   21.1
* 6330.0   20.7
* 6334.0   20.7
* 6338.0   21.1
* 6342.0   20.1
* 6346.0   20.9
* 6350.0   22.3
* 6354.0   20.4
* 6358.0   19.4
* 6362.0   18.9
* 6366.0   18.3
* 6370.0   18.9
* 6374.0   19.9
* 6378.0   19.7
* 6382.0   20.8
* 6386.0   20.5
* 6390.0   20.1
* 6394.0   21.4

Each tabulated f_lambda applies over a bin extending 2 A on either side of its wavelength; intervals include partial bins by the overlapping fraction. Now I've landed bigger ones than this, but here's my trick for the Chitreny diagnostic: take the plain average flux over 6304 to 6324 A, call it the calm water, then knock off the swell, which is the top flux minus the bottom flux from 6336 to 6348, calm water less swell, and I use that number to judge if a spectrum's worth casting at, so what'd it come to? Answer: 19.7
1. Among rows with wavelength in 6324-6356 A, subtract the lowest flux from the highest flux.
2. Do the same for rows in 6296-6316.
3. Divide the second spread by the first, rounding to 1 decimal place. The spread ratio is 2.0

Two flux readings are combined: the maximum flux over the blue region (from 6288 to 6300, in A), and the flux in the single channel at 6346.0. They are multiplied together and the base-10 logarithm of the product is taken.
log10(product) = 2.65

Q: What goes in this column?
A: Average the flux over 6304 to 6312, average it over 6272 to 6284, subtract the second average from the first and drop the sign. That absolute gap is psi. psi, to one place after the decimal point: 1.2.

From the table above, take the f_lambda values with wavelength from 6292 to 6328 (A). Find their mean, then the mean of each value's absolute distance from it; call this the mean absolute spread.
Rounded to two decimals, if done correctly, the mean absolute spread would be 0.91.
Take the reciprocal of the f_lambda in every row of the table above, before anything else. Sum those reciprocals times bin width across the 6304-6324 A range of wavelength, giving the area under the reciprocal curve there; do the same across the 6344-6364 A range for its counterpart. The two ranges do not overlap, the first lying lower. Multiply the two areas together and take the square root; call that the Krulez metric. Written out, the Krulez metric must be 0.98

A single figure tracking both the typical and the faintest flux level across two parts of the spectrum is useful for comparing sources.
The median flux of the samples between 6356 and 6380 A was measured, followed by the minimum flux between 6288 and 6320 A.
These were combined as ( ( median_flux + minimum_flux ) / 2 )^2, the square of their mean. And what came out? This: 327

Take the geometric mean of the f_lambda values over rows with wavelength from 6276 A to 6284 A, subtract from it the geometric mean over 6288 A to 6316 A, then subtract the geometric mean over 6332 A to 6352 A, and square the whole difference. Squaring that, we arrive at 451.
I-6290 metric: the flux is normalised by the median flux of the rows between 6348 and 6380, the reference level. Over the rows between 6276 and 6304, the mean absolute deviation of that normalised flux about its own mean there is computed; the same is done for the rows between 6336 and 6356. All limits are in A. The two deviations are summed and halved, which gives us 0.039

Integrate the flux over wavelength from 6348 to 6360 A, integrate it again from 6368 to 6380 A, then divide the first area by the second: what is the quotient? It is 1.06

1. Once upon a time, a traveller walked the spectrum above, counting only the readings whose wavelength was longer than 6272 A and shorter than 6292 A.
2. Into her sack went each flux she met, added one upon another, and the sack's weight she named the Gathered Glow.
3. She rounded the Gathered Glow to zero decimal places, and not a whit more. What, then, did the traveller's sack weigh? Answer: 99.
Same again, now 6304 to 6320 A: 83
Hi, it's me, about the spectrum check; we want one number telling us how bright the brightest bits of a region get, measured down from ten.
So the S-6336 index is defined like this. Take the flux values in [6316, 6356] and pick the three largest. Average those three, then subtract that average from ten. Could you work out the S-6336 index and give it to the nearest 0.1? -11.5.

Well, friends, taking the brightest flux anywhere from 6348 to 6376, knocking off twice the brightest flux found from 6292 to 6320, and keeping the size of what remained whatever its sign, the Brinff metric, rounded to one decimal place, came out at 20.5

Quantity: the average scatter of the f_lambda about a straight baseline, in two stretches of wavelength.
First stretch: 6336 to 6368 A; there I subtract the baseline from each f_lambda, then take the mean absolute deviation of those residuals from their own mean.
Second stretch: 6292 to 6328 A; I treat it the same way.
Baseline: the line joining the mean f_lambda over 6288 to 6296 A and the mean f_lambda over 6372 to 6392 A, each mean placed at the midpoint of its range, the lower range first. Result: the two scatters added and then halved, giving 0.956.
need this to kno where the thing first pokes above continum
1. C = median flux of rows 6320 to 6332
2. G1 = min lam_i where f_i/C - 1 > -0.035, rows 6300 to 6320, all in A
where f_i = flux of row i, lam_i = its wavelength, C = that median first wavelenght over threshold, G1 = 6306.0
